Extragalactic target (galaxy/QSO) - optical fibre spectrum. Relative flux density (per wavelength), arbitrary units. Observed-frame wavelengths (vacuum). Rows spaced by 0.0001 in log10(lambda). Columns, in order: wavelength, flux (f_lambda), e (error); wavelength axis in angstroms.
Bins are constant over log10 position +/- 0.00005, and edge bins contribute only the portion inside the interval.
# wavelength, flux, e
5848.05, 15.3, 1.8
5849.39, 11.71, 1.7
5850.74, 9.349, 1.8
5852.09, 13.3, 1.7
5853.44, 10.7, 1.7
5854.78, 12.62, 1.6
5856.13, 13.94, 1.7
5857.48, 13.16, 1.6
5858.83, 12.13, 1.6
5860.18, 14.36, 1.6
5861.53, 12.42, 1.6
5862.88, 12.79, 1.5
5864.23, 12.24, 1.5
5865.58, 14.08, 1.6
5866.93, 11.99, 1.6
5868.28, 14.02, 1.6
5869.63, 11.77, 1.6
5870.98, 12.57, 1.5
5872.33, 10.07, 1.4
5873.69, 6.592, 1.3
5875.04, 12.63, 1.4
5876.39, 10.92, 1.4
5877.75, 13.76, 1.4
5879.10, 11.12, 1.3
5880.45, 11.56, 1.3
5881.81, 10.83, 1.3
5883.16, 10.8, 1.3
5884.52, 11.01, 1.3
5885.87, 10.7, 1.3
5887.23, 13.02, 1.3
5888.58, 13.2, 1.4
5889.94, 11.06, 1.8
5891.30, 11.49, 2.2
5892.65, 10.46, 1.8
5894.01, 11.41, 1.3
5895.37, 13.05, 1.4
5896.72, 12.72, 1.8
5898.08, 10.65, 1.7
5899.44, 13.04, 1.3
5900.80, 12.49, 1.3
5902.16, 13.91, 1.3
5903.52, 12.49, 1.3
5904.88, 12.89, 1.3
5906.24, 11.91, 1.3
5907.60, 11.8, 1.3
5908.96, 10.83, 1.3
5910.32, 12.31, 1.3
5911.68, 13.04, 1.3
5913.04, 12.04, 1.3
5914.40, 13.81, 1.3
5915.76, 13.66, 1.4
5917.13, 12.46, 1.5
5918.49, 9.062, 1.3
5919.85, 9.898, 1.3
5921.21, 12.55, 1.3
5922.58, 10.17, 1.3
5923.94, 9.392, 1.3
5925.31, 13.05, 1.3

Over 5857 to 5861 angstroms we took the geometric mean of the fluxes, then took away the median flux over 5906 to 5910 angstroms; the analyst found 1.4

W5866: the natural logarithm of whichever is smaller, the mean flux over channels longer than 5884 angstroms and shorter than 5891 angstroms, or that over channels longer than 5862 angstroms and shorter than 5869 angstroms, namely 2.468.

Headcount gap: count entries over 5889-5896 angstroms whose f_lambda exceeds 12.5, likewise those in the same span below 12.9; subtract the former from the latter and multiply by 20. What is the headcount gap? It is 60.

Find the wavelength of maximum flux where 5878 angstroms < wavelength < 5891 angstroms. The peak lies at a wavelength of 5888.58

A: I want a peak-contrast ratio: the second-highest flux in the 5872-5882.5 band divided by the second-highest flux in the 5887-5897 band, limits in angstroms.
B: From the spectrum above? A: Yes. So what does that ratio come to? 0.97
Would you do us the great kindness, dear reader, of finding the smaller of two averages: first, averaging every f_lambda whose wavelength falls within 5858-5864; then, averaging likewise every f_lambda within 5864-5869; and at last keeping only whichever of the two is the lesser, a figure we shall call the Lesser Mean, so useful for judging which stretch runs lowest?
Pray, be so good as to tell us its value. 12.9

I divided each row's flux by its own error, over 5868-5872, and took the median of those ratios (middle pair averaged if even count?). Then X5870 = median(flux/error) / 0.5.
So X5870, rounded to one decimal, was 16.8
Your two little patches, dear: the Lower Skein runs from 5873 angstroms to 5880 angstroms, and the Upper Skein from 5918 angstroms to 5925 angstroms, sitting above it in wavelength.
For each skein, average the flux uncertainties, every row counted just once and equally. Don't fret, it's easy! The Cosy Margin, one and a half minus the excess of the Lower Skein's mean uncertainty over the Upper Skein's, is 1.44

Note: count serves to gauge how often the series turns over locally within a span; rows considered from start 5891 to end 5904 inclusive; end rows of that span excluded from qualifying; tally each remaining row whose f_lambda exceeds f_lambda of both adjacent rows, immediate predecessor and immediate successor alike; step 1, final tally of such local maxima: 3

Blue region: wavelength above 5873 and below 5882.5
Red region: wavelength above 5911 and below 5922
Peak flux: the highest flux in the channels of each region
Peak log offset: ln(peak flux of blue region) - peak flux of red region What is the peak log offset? -11.2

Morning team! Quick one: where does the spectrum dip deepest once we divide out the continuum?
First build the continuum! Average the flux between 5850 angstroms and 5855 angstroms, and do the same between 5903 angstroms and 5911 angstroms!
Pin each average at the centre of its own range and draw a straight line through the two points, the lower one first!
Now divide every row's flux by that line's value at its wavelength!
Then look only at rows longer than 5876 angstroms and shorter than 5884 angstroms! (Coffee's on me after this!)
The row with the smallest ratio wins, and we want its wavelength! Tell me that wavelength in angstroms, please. 5883.16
